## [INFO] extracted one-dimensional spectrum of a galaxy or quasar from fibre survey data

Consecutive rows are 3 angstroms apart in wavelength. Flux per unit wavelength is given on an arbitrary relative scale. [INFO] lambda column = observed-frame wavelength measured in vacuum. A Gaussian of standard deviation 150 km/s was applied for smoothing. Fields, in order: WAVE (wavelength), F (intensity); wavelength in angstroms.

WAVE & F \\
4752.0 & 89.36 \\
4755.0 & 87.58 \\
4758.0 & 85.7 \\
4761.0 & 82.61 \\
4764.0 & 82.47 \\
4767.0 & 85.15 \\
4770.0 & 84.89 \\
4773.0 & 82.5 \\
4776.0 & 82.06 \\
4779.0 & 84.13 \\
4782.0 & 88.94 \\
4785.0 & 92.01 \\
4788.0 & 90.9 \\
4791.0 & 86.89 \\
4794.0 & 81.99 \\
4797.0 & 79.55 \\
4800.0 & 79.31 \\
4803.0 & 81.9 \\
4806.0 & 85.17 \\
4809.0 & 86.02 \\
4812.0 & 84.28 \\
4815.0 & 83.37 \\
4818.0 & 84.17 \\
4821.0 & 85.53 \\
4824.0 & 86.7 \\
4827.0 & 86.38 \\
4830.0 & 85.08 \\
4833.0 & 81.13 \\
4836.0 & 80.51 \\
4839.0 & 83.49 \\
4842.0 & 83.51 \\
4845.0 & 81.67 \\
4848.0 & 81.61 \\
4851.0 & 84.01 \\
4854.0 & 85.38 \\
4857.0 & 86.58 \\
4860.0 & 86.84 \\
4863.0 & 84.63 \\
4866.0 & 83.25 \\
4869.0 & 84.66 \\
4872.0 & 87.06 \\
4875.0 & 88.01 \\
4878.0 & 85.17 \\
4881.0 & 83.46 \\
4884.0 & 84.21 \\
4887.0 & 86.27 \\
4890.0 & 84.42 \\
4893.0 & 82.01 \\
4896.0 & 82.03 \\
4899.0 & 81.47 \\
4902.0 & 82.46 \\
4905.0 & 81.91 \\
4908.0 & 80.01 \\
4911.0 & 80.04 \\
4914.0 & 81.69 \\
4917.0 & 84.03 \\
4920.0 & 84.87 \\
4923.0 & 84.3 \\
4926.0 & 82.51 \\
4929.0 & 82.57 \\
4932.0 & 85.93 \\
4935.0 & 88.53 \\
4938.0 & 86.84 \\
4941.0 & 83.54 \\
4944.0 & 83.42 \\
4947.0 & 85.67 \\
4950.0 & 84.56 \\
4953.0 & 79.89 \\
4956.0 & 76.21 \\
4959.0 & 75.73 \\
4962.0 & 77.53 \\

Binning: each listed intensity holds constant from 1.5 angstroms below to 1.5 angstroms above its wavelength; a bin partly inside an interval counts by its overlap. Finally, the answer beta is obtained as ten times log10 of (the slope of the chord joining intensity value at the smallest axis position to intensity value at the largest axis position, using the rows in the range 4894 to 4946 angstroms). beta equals -15.4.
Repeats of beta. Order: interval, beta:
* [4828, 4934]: -20.8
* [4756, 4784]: -8.7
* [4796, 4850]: -13.9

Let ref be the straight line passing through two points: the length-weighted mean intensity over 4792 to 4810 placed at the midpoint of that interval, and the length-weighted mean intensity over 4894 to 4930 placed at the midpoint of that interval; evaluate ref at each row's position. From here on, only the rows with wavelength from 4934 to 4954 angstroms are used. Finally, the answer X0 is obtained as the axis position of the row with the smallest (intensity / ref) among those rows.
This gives 4953.0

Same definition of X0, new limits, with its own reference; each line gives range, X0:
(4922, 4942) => 4926.0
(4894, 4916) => 4908.0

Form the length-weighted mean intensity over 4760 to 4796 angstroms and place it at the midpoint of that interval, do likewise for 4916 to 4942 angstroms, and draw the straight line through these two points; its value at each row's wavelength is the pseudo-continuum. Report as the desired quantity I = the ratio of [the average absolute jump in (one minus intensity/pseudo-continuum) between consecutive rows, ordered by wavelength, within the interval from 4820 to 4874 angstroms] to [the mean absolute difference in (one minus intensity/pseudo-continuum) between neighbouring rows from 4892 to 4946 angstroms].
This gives 1.1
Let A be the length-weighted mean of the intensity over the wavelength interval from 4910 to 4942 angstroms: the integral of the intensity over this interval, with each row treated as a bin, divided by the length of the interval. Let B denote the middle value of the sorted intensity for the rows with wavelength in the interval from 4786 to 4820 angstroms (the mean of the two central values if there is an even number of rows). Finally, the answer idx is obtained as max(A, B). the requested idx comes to 84.2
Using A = 84.1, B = 84.2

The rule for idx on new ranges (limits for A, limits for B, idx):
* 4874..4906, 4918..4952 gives 84.6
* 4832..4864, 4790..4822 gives 84.2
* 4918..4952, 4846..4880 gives 85.2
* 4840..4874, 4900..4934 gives 84.5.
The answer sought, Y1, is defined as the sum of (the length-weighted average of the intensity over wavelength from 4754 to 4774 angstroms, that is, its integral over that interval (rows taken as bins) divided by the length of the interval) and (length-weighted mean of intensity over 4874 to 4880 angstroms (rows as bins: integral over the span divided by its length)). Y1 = 171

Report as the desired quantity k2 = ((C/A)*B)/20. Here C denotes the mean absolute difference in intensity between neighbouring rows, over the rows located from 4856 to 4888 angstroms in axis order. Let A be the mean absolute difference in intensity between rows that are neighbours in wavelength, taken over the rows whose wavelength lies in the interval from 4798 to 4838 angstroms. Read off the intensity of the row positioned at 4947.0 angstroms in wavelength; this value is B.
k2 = 4.3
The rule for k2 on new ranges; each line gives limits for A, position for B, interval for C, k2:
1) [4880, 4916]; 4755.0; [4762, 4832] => 7.3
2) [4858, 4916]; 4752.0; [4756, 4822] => 6.4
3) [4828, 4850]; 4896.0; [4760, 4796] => 6.1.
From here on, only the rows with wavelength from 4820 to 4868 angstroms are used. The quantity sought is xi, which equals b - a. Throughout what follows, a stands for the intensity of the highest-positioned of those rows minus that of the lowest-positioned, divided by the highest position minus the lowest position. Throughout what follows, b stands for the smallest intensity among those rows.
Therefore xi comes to 80.6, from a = -0.05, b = 80.51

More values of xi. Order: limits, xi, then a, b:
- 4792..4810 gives 79.0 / 0.27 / 79.31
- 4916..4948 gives 82.5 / 0.05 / 82.51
